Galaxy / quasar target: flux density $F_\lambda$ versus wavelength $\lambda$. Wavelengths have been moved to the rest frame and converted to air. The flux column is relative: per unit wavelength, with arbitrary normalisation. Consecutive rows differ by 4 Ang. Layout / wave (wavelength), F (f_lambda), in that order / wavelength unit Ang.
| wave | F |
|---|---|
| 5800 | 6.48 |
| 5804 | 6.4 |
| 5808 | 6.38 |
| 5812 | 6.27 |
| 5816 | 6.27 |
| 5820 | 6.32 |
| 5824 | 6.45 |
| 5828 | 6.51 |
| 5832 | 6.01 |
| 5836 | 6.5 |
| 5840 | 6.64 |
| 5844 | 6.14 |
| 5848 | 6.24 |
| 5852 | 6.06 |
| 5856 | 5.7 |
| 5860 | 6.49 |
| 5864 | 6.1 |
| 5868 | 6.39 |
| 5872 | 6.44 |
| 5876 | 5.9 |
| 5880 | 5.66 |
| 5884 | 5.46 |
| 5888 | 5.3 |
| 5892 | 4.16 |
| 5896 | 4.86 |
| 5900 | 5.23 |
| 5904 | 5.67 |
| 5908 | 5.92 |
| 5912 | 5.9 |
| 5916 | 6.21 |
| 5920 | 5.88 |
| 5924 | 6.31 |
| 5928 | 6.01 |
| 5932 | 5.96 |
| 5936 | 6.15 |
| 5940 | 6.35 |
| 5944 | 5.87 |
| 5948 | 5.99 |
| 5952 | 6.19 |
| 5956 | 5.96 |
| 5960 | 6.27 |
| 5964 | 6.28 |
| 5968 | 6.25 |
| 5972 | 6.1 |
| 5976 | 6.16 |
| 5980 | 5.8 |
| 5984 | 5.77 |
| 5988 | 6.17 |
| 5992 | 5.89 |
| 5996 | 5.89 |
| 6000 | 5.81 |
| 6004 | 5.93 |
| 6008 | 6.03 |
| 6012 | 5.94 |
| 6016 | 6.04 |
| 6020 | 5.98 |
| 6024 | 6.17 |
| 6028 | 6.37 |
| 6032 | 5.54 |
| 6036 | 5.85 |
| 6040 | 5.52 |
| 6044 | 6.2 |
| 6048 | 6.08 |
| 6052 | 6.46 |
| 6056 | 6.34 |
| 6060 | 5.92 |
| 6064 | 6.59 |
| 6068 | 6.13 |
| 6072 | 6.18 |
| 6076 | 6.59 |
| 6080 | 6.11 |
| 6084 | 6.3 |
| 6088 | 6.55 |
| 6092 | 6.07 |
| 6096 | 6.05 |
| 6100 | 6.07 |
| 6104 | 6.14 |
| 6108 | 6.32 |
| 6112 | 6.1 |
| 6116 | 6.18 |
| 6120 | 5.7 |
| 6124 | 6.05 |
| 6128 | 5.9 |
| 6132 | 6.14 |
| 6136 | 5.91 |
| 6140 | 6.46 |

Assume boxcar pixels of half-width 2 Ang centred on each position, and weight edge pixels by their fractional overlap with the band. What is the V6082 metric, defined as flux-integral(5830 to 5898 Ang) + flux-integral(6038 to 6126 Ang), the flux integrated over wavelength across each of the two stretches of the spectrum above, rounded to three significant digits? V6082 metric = 943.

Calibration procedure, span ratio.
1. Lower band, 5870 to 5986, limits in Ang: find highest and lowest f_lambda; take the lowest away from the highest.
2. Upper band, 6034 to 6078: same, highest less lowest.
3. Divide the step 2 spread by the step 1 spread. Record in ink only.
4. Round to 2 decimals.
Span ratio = 0.47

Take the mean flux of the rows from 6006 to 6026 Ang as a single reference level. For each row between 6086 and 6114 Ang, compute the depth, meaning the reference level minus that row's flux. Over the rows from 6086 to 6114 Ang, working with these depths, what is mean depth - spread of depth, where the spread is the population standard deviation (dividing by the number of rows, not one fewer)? -0.32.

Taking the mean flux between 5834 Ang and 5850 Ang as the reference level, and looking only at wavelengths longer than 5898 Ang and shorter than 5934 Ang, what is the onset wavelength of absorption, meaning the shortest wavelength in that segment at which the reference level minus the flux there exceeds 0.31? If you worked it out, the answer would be 5900 Ang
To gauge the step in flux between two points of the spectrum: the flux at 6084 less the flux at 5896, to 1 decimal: 1.4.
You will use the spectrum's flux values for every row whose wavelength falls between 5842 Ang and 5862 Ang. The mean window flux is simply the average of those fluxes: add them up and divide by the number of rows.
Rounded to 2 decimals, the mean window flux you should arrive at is 6.13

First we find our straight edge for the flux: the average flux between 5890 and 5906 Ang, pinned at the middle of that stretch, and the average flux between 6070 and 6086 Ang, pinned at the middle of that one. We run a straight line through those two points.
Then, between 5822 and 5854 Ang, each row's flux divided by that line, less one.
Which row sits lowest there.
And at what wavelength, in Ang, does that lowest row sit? 5852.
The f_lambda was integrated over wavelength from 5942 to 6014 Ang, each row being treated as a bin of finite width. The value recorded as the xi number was 433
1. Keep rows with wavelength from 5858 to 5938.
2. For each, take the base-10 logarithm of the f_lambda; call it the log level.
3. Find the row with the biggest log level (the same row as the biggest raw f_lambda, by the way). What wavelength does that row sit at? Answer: 5860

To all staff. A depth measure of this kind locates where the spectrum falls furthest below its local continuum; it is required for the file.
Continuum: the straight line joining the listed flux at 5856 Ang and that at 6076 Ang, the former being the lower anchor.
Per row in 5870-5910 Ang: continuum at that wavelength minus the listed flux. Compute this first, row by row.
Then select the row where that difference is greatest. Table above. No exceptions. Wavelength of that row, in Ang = 5892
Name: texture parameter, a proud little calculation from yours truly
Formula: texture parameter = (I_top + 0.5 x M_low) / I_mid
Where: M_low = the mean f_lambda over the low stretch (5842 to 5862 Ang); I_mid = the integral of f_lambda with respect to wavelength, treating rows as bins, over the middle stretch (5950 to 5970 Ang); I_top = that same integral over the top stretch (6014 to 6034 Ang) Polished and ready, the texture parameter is 1.00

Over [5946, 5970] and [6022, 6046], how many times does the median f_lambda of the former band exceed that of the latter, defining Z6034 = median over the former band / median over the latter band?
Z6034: 1.03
